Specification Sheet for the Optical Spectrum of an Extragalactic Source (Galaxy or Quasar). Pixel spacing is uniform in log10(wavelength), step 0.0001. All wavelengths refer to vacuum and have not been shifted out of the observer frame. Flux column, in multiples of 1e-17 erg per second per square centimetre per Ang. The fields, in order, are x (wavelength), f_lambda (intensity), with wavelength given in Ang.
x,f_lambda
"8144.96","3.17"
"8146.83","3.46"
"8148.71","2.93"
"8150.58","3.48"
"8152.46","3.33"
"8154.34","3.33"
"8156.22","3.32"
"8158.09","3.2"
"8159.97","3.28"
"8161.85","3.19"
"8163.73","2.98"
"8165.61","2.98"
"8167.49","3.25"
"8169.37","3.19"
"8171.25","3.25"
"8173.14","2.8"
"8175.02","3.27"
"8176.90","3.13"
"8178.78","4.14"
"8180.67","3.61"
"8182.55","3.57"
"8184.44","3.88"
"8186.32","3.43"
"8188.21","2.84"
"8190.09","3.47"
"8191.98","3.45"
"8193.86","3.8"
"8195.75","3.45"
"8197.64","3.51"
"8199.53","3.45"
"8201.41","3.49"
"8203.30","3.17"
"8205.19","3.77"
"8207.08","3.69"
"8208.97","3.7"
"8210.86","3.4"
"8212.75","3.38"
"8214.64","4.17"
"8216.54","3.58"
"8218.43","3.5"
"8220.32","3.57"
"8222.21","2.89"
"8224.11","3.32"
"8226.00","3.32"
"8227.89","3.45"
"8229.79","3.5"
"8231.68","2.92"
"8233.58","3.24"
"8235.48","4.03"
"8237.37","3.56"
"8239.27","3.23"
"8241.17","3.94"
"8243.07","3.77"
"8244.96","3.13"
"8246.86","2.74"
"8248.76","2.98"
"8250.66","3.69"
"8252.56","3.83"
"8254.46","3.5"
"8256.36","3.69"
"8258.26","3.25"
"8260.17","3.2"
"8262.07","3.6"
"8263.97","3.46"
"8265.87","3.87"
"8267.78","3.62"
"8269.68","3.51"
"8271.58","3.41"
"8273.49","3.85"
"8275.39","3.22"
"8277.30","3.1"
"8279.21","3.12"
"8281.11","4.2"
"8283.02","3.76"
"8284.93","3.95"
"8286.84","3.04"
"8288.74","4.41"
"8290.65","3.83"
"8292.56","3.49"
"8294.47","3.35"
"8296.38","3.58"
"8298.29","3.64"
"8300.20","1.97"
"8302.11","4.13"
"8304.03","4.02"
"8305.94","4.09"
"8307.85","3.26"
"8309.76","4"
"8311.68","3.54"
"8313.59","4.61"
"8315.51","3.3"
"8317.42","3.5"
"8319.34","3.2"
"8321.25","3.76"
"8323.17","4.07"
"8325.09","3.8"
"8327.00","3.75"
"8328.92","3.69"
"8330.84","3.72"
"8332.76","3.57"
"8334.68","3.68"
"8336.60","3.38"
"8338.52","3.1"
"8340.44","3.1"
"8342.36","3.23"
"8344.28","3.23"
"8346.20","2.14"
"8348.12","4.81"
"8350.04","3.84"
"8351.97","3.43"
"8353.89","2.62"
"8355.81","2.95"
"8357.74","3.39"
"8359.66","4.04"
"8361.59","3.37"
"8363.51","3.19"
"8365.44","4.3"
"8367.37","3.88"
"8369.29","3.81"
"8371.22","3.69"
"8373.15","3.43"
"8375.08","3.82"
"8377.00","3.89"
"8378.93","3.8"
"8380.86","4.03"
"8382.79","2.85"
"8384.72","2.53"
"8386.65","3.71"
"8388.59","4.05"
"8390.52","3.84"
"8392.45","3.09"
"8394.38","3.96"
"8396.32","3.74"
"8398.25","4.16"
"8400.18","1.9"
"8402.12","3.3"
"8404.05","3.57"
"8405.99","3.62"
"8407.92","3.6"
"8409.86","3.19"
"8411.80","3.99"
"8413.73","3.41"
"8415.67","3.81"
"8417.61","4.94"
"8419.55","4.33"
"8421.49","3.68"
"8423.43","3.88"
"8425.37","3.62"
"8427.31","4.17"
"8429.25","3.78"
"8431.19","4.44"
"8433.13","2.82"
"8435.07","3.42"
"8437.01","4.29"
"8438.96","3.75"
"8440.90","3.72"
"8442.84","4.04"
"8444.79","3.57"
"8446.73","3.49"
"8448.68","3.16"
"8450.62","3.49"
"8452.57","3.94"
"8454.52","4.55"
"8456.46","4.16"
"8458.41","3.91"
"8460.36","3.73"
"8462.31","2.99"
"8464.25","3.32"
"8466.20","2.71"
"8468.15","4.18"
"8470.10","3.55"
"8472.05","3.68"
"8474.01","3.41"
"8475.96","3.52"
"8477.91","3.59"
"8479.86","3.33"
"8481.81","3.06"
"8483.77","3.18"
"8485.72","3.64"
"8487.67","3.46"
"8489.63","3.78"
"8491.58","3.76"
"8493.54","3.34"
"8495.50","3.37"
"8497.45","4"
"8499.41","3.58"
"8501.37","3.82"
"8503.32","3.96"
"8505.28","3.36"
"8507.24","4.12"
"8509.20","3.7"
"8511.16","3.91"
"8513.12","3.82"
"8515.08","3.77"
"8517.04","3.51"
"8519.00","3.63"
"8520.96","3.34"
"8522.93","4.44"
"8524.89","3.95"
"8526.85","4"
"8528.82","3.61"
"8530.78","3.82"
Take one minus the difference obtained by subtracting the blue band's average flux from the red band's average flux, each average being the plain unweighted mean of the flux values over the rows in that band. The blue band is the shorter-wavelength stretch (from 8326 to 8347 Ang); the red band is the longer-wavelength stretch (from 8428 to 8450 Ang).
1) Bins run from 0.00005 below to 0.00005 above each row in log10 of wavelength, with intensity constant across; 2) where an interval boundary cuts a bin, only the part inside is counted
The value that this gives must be 0.65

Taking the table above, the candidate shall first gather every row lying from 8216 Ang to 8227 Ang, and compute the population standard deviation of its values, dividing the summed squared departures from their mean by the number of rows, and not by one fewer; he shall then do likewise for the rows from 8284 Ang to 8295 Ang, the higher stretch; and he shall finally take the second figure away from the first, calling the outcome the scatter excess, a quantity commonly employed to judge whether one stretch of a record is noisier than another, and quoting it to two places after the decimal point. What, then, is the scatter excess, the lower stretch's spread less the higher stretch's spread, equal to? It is -0.21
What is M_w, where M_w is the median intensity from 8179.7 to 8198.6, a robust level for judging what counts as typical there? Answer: 3.49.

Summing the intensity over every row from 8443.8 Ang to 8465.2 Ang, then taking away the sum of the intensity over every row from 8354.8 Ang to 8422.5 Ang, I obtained -87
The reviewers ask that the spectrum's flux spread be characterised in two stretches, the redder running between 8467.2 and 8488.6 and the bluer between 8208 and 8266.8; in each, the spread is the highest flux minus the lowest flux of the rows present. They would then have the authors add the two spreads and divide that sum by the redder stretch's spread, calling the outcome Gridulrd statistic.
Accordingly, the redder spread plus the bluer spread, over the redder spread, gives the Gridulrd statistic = 2.3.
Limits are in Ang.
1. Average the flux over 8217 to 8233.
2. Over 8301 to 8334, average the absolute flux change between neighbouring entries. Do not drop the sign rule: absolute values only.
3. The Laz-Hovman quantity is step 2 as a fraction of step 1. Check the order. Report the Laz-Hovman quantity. 0.123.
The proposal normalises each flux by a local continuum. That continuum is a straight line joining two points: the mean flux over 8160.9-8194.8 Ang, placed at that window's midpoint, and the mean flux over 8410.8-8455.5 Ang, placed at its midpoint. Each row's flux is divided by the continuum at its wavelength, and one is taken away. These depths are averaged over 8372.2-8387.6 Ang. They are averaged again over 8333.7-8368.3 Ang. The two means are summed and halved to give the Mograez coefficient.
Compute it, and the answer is -0.065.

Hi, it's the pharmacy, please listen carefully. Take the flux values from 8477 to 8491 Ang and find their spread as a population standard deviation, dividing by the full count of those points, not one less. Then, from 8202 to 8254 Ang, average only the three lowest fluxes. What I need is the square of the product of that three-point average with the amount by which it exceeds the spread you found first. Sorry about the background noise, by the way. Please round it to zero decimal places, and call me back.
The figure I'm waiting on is 55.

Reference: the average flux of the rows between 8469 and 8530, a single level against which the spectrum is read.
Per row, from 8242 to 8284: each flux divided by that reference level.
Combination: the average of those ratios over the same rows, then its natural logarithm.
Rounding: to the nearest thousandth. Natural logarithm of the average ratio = -0.049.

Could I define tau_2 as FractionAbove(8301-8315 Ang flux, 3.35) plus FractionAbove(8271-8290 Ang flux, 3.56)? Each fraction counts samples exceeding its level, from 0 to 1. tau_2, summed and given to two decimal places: 1.36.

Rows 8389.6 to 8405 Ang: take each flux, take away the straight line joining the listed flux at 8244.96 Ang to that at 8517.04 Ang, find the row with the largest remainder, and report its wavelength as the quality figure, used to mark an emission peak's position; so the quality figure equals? 8398.25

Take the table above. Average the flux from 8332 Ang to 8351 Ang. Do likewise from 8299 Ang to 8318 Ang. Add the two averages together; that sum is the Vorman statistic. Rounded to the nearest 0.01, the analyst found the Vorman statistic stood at 7.05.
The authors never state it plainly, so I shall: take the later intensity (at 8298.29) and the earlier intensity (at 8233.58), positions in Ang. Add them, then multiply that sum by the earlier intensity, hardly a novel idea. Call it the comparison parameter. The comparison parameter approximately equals 22.3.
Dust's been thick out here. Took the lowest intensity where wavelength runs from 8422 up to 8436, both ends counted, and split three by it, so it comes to 1.06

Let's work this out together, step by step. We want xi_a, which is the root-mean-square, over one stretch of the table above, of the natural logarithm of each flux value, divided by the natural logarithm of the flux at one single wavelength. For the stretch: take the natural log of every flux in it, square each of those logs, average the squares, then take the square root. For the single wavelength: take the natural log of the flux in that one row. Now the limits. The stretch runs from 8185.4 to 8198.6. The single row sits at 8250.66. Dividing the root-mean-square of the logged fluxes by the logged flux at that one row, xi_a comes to 0.94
